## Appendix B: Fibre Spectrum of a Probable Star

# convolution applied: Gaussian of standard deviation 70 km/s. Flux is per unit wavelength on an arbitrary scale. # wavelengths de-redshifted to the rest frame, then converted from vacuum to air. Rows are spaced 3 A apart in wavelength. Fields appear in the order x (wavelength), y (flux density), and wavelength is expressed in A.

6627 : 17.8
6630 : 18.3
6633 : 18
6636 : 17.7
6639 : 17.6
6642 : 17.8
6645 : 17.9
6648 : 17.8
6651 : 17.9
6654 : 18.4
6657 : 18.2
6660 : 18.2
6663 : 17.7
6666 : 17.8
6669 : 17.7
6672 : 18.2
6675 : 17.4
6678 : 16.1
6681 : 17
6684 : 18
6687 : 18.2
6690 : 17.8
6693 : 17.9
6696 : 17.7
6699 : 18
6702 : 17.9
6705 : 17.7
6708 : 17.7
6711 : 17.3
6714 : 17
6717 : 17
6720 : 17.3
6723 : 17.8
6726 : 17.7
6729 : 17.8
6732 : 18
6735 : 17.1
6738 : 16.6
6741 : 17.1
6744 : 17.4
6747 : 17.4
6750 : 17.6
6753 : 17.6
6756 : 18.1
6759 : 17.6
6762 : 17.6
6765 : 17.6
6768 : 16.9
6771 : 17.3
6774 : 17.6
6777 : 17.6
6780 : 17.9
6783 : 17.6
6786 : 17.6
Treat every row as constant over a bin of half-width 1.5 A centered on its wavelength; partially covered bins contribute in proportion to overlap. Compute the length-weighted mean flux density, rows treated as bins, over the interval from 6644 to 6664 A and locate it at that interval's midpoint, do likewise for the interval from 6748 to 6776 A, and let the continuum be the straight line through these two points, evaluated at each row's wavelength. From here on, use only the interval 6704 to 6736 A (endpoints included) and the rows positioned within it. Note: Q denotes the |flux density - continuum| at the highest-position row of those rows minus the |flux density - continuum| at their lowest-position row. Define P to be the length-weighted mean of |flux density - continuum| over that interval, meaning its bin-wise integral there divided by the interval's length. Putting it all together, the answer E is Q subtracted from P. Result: -0.1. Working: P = 0.33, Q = 0.5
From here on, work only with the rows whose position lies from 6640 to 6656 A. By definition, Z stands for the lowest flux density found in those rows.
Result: 17.8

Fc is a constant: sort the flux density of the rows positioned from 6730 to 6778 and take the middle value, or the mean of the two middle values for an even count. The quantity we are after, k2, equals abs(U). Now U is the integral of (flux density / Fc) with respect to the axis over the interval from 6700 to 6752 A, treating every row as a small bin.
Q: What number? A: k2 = 51.5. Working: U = 51.5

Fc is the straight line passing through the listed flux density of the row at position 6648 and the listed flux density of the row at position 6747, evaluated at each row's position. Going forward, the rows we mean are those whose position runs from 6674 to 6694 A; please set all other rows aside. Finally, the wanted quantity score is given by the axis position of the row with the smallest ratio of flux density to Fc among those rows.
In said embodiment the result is 6678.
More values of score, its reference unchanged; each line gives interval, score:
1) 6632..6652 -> 6639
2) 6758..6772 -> 6768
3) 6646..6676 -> 6675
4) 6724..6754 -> 6738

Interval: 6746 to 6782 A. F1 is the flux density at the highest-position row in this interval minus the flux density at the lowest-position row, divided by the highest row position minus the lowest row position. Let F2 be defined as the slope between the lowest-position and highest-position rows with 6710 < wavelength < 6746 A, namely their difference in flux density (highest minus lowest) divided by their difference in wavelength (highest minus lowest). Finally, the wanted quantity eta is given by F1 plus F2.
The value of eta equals 0.018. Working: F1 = 0.015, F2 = 0.00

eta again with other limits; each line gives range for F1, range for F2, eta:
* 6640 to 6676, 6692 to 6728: -0.018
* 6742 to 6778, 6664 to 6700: 0.012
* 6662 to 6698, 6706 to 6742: -0.018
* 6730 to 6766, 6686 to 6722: -0.039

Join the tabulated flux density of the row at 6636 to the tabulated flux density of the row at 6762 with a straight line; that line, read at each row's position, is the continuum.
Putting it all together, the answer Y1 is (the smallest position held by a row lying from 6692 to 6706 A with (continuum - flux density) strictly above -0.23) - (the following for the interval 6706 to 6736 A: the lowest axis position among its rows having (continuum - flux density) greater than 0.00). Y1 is -15 A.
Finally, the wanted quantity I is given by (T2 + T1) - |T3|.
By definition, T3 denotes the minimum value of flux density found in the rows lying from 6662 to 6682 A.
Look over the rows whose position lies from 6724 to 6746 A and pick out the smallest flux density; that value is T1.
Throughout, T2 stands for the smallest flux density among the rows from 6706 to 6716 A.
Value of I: 17.5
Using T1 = 16.6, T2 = 17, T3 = 16.1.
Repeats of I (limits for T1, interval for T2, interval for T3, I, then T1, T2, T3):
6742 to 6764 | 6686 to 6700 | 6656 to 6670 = 17.4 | 17.4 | 17.7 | 17.7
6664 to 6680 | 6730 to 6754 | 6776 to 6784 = 15.1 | 16.1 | 16.6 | 17.6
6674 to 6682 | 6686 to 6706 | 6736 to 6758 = 17.2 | 16.1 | 17.7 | 16.6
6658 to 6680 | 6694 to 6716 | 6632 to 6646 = 15.5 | 16.1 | 17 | 17.6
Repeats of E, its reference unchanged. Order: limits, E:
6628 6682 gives -0.4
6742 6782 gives 0.0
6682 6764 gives 0.3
